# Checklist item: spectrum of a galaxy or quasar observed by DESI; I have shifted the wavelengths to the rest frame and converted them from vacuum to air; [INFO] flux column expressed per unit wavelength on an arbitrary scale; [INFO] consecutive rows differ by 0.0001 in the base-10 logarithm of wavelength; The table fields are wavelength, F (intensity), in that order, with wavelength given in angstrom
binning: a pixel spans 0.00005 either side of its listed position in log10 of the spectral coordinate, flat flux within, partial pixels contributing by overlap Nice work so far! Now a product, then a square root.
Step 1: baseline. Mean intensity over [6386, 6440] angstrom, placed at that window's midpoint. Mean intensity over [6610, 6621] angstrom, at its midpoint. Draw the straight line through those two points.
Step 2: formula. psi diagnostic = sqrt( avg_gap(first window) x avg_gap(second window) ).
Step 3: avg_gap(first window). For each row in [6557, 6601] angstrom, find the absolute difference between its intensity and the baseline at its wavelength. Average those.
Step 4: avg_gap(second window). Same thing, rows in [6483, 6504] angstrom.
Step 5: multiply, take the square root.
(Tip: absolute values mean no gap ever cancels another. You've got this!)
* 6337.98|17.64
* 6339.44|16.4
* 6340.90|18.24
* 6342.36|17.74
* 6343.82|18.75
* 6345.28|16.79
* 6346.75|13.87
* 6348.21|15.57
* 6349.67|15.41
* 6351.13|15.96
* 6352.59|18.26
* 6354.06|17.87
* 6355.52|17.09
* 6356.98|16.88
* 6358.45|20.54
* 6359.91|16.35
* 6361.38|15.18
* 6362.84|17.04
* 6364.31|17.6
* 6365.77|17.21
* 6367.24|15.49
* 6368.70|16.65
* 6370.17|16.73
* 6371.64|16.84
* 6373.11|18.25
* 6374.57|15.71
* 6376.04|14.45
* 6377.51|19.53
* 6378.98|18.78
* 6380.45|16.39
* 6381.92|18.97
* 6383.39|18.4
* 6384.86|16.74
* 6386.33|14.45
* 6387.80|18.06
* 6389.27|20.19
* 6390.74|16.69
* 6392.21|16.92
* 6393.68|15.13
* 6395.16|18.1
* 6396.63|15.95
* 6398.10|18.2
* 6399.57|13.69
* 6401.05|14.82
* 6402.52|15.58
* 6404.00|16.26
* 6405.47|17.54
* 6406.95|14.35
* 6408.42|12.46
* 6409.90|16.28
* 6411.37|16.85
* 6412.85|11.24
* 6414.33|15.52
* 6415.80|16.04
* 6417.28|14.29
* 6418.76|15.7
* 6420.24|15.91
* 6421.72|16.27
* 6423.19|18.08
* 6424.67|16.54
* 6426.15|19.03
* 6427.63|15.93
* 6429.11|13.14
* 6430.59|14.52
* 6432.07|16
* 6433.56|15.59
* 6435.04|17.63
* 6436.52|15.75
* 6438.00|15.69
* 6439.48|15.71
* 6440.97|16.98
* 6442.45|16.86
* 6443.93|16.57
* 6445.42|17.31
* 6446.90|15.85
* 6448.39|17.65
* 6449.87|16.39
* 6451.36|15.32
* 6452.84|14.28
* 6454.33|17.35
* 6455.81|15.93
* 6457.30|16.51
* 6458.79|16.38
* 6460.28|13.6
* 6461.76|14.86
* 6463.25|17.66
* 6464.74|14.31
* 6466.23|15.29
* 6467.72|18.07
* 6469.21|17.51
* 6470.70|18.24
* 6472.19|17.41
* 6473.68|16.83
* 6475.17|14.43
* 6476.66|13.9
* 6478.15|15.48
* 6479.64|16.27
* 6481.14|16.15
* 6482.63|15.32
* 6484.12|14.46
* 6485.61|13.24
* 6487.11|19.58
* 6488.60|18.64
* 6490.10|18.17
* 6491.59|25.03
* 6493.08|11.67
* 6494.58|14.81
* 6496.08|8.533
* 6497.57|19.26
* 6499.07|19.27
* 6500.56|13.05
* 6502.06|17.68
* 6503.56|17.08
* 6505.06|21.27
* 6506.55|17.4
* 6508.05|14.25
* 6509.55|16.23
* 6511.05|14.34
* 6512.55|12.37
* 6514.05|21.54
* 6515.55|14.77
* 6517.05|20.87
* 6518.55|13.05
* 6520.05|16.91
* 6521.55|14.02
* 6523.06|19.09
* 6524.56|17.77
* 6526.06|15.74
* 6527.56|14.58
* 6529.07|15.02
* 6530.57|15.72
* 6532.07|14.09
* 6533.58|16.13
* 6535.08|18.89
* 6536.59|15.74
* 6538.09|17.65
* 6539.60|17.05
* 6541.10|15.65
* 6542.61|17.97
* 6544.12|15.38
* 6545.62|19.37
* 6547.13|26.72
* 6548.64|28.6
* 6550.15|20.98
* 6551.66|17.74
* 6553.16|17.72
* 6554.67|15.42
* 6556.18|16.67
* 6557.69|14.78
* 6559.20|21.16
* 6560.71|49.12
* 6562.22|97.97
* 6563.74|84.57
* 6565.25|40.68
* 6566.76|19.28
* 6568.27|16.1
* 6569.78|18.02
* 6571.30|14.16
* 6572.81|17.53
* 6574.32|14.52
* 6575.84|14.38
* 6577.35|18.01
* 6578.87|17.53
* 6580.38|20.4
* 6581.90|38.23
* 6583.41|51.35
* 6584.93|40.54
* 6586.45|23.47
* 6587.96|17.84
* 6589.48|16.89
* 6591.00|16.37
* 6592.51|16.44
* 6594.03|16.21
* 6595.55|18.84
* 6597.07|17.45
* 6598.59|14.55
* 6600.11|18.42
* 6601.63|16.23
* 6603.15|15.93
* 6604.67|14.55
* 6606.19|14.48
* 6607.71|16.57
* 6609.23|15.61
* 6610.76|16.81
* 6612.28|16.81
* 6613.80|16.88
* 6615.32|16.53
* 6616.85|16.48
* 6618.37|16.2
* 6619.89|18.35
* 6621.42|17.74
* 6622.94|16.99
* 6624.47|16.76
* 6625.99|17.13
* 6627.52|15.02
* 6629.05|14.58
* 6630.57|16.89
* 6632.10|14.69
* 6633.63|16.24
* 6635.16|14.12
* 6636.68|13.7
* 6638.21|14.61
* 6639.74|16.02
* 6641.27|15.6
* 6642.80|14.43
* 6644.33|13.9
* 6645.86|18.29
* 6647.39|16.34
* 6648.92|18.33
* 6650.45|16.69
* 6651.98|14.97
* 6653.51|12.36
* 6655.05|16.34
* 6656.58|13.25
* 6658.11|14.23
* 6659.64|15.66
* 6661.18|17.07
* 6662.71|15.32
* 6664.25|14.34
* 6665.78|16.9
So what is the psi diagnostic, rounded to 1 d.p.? 6.1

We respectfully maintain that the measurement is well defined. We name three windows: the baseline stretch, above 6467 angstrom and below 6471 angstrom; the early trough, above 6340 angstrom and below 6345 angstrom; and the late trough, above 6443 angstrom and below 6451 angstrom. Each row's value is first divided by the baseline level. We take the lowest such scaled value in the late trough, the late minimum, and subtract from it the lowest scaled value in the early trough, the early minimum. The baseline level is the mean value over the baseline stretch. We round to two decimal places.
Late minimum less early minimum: -0.11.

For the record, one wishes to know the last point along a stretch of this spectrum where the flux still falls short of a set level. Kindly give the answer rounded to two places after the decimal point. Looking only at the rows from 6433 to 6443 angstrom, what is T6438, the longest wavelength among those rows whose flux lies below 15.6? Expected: 6433.56 angstrom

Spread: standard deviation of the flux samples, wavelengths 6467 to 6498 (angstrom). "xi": 3.3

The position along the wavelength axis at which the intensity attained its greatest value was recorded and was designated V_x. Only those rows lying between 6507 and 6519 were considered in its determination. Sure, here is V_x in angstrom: 6514.05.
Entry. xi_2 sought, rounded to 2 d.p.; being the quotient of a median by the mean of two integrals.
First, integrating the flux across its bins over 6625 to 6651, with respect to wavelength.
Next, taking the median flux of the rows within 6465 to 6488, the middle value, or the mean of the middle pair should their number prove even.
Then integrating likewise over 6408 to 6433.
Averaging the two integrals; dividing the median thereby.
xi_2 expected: 0.04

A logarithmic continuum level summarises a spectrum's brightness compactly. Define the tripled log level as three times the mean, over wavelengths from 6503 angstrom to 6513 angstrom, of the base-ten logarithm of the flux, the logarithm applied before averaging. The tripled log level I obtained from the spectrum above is 3.61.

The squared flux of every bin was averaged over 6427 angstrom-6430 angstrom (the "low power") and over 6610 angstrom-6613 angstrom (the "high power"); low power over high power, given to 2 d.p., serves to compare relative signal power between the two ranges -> 0.75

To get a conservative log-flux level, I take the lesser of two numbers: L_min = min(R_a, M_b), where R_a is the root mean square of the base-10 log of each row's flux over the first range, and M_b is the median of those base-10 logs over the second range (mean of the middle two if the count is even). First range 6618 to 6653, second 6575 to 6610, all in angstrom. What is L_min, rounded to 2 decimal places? 1.20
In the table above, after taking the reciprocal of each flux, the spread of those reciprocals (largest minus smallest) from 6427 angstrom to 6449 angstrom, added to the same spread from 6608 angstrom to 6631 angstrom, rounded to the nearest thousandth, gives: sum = 0.034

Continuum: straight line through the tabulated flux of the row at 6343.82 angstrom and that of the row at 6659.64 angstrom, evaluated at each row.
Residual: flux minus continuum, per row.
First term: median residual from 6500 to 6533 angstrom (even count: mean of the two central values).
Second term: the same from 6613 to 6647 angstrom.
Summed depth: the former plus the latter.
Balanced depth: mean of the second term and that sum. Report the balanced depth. -0.4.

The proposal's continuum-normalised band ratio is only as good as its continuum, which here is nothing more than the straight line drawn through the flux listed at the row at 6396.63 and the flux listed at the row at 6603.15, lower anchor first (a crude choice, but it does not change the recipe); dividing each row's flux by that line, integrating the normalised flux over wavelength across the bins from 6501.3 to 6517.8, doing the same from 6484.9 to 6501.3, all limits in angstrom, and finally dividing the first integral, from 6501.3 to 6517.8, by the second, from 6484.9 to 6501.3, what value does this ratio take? 1.04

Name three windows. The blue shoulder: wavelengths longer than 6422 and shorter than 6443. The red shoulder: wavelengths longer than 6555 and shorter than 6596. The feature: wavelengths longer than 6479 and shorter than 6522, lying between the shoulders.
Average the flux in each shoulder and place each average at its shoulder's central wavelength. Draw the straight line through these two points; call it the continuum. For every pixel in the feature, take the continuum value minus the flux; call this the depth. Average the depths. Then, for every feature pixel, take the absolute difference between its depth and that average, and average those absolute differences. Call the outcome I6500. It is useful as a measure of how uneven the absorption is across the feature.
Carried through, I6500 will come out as 2.95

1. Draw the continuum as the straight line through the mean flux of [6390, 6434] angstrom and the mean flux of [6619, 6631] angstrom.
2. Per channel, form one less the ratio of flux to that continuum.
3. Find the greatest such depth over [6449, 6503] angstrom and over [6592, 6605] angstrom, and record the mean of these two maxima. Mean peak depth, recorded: 0.297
